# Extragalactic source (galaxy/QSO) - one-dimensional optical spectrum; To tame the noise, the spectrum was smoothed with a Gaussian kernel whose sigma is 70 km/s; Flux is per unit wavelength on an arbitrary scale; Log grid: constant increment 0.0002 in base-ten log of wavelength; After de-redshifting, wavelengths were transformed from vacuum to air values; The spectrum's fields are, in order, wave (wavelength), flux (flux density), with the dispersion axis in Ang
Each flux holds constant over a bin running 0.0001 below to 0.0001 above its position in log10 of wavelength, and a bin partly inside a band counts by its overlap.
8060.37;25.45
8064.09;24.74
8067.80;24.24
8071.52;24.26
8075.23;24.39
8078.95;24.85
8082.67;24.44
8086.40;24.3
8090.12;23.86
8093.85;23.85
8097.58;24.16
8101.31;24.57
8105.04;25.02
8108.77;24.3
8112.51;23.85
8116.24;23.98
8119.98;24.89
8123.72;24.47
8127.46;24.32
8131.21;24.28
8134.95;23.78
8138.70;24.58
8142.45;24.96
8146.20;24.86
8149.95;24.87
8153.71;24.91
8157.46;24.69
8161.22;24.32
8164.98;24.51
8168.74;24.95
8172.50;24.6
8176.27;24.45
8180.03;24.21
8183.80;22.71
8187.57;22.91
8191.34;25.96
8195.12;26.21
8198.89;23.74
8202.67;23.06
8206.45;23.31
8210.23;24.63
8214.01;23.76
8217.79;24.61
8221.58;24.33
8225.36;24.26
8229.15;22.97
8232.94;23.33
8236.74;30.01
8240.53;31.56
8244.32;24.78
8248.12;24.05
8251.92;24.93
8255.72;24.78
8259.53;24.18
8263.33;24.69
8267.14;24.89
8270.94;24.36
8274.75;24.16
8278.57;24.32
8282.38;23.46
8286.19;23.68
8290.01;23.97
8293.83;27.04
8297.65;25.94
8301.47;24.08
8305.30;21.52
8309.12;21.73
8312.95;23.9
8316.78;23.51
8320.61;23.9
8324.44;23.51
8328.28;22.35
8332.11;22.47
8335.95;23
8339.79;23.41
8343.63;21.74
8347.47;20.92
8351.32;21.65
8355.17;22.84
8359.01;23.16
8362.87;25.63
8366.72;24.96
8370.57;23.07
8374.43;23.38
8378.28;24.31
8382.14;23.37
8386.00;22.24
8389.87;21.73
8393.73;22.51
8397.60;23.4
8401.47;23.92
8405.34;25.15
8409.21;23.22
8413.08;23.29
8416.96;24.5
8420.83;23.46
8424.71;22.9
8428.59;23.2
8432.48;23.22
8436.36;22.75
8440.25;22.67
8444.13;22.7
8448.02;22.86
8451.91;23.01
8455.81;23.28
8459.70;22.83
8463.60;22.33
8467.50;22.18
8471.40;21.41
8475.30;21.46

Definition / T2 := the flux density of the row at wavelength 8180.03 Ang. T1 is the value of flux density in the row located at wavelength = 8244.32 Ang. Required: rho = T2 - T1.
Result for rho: -0.6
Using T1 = 24.78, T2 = 24.21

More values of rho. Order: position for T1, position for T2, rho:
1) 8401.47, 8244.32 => 0.9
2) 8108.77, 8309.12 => -2.6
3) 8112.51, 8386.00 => -1.6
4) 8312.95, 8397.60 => -0.5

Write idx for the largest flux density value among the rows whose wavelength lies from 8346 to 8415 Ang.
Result 25.63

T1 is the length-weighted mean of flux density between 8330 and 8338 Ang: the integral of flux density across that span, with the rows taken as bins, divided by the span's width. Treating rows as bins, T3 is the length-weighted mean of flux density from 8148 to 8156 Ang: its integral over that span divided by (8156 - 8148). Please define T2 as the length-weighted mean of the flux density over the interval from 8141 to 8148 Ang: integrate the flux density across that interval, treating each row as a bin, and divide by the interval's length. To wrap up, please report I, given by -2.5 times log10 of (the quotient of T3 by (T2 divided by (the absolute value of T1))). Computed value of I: -3.39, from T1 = 22.7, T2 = 24.9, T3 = 24.9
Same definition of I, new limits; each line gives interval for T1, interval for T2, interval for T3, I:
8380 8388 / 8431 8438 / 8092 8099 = -3.44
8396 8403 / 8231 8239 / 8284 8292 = -3.31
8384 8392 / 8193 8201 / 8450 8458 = -3.27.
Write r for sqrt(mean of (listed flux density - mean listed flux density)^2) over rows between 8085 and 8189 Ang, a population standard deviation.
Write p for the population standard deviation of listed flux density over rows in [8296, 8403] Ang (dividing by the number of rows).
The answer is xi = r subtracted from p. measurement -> 0.6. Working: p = 1.2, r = 0.6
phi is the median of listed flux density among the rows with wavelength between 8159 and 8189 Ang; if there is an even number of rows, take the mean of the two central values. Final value 24.4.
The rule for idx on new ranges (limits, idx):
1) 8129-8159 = 24.96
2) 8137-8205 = 26.21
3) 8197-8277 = 31.56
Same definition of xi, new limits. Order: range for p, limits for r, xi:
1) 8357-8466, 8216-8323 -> -1.1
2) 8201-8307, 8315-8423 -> 0.9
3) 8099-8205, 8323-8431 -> -0.3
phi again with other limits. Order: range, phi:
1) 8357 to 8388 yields 23.4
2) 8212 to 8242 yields 24.3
